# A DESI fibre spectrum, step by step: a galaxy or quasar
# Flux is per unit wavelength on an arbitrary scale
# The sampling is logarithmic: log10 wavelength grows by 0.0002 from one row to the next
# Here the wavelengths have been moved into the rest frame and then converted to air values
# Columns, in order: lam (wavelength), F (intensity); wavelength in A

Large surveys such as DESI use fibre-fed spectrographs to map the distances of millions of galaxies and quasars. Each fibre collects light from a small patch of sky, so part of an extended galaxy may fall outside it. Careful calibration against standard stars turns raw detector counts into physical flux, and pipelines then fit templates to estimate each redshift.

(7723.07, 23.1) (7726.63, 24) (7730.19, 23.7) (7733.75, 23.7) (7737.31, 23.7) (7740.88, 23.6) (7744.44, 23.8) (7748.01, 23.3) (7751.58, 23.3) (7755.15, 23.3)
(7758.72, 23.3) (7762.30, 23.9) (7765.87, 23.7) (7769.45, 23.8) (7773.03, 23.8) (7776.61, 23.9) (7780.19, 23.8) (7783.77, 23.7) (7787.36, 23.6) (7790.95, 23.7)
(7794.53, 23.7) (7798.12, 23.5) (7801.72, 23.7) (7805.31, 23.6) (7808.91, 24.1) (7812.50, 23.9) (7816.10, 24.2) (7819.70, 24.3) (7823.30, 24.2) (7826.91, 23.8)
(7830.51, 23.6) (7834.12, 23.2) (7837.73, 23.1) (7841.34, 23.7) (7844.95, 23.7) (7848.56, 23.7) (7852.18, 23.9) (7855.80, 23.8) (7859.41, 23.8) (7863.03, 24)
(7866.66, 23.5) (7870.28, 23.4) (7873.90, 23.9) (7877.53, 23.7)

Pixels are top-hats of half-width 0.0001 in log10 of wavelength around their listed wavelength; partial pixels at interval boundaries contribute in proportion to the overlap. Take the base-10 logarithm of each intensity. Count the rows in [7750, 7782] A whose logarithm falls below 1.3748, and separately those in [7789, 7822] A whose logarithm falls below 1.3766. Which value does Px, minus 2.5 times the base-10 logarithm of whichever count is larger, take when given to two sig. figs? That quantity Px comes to -1.7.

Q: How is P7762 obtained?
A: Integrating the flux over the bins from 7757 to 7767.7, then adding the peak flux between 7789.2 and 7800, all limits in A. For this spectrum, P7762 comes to 277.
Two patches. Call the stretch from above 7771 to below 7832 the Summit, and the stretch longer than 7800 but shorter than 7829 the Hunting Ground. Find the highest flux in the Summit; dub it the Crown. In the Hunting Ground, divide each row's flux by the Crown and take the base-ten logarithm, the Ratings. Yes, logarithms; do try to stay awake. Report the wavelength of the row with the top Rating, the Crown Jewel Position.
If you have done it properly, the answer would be 7819.70 A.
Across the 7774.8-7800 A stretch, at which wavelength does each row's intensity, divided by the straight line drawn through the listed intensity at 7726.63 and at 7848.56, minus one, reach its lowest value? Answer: 7798.12 A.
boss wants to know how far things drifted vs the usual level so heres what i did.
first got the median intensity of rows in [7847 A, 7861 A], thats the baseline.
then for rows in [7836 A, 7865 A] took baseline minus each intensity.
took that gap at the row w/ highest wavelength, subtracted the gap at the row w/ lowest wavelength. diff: -0.9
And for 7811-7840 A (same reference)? 0.8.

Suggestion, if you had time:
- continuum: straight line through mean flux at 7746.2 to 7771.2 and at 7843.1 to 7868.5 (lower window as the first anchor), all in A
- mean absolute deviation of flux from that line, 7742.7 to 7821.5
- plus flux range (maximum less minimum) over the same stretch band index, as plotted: 1.2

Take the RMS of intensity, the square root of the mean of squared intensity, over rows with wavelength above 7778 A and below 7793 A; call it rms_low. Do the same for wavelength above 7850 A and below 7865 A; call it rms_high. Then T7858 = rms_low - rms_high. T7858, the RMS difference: -0.2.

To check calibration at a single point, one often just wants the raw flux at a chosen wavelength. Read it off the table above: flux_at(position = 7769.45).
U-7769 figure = 23.8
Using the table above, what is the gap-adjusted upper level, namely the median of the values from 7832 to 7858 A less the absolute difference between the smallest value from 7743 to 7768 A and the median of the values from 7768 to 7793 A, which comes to 23.2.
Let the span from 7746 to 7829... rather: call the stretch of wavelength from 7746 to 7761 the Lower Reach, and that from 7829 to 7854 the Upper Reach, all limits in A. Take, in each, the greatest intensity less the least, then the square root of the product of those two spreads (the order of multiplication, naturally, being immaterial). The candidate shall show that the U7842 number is 0.00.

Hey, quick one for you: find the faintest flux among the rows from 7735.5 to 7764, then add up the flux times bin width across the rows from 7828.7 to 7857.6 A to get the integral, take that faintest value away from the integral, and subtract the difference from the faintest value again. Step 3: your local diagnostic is -635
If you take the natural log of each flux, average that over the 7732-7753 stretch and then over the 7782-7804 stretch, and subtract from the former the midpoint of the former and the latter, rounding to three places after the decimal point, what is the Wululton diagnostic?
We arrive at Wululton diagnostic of -0.002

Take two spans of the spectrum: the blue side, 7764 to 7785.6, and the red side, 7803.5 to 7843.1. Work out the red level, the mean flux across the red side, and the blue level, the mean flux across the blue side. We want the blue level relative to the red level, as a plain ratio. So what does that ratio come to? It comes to 1.00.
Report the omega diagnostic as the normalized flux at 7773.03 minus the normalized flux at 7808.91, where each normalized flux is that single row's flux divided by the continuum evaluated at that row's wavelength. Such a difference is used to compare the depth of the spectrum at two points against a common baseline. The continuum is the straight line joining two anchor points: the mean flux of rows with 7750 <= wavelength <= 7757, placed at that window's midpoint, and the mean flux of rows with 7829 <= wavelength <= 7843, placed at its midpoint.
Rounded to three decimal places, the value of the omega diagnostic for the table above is -0.011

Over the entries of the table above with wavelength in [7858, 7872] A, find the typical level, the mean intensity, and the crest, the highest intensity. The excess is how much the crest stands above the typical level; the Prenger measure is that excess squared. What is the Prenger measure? 0.11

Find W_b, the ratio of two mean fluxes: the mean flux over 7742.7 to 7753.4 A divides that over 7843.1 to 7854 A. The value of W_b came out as 1.01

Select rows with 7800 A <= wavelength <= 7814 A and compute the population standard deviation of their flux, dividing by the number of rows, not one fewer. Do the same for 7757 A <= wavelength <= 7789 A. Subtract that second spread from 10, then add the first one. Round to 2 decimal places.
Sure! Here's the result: 10.02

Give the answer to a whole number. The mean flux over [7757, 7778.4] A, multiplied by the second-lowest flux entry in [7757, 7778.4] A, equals 562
